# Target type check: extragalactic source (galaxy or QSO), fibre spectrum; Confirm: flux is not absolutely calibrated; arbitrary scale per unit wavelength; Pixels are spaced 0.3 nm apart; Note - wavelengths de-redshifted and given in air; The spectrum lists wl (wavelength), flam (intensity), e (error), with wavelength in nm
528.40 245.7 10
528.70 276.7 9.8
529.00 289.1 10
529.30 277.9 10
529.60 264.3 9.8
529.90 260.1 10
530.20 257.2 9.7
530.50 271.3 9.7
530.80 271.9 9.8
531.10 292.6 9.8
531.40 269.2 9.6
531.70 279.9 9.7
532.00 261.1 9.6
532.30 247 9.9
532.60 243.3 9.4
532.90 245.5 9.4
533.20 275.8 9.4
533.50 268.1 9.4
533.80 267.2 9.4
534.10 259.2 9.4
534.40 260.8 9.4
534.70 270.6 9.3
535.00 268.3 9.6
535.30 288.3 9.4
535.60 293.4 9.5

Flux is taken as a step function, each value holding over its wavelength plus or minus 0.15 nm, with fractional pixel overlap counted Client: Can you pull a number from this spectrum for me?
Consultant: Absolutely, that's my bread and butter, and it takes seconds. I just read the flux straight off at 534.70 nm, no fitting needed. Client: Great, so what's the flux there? 270.6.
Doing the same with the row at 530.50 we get 271.3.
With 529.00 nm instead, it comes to 289.1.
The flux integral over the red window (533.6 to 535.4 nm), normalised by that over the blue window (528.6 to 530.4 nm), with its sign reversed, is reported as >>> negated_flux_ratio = -0.99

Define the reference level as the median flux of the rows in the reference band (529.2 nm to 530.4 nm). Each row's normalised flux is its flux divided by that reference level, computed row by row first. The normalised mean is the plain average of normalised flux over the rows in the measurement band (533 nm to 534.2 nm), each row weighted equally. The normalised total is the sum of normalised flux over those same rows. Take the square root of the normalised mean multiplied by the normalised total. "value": 2.04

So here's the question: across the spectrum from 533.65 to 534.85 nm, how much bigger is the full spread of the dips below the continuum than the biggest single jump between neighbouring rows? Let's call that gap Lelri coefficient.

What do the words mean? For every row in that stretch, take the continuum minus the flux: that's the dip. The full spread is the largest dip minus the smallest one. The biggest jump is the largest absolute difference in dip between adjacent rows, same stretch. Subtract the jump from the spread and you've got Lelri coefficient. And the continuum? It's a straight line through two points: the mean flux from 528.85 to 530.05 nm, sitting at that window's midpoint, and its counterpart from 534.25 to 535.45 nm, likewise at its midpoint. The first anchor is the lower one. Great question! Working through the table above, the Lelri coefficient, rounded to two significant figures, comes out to 1.6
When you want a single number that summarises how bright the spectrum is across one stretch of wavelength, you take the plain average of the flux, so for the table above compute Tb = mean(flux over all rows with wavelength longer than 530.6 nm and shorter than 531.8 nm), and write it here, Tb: 278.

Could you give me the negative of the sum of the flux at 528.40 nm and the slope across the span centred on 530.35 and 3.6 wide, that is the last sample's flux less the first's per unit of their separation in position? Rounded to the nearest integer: -241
